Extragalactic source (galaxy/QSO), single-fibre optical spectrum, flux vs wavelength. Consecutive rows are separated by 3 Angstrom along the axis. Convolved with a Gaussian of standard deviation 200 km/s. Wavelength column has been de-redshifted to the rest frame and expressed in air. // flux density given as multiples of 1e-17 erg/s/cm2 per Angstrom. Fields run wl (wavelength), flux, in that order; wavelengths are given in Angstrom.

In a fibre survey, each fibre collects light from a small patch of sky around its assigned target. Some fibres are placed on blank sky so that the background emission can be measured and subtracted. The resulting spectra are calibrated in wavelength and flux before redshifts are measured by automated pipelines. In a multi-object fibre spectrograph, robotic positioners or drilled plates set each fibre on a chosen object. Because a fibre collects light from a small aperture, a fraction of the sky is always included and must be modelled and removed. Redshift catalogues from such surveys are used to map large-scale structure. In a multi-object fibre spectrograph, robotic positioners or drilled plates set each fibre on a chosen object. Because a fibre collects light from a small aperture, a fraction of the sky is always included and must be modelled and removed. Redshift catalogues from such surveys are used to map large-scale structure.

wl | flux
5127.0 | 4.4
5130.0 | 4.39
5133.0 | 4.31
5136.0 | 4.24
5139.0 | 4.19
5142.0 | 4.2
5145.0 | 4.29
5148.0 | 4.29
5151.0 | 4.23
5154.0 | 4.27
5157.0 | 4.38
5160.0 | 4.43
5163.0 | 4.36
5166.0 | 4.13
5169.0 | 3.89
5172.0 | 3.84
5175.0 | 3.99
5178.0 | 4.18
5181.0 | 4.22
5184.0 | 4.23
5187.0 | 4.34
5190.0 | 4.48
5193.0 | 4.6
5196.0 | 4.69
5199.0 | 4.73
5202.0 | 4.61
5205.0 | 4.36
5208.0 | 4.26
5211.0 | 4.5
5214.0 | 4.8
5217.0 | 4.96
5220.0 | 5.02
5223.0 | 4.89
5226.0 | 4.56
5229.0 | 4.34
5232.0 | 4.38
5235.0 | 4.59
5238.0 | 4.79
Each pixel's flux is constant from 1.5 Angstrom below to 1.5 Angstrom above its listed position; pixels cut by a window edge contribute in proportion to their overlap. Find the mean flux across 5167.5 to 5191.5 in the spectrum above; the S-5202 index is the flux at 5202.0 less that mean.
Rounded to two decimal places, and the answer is 0.46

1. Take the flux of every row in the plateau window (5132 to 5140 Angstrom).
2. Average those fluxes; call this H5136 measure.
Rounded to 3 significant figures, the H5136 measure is 4.25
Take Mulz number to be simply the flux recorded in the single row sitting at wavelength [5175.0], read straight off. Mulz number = 3.99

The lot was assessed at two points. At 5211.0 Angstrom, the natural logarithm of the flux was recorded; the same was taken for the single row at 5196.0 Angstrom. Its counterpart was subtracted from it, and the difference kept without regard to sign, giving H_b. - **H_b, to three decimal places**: 0.041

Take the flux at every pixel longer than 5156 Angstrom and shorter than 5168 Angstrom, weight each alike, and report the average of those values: 4.3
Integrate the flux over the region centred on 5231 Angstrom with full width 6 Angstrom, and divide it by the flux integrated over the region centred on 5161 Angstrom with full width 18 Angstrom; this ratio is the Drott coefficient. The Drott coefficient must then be 0.34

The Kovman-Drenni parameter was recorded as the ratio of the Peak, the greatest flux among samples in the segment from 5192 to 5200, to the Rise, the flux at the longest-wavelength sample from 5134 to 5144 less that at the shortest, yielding -118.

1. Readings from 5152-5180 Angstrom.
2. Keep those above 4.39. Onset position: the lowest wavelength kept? 5160.0 Angstrom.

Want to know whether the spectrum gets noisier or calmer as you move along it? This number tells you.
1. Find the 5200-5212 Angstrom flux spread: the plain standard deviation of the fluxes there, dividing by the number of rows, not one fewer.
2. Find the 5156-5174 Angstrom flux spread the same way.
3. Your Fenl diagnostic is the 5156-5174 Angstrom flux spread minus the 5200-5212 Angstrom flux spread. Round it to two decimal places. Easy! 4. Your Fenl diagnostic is 0.10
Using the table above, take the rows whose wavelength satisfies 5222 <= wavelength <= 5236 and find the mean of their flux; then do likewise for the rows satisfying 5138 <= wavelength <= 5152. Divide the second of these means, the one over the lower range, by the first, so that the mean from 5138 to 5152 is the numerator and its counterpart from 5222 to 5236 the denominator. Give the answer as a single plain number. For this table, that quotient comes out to 0.93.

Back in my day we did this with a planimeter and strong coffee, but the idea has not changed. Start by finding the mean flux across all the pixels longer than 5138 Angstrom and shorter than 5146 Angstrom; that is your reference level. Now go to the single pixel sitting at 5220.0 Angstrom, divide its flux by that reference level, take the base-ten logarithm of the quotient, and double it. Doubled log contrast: 0.15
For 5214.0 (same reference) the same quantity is 0.11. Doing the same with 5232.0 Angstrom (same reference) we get 0.03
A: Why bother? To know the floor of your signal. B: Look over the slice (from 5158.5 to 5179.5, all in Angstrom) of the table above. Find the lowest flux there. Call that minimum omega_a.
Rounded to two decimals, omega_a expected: 3.84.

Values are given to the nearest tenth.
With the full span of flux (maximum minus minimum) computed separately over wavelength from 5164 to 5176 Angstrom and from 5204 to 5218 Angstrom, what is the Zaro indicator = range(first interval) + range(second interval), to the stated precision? 1.0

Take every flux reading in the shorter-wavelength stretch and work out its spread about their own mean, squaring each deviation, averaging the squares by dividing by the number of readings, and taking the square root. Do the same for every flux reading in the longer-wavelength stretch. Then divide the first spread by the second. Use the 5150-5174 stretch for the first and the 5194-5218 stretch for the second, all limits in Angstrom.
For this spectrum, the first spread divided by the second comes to 0.96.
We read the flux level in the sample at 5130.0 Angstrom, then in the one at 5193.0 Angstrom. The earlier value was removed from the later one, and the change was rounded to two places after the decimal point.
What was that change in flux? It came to 0.21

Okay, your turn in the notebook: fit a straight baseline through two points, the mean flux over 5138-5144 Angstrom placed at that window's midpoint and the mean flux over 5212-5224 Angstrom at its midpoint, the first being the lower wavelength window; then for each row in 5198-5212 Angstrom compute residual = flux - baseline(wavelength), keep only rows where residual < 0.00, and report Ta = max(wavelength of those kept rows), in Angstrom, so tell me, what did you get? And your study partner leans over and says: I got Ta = 5211.0 Angstrom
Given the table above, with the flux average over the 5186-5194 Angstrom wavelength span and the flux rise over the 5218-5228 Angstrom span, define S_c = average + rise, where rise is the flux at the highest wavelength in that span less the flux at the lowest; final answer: 4.0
